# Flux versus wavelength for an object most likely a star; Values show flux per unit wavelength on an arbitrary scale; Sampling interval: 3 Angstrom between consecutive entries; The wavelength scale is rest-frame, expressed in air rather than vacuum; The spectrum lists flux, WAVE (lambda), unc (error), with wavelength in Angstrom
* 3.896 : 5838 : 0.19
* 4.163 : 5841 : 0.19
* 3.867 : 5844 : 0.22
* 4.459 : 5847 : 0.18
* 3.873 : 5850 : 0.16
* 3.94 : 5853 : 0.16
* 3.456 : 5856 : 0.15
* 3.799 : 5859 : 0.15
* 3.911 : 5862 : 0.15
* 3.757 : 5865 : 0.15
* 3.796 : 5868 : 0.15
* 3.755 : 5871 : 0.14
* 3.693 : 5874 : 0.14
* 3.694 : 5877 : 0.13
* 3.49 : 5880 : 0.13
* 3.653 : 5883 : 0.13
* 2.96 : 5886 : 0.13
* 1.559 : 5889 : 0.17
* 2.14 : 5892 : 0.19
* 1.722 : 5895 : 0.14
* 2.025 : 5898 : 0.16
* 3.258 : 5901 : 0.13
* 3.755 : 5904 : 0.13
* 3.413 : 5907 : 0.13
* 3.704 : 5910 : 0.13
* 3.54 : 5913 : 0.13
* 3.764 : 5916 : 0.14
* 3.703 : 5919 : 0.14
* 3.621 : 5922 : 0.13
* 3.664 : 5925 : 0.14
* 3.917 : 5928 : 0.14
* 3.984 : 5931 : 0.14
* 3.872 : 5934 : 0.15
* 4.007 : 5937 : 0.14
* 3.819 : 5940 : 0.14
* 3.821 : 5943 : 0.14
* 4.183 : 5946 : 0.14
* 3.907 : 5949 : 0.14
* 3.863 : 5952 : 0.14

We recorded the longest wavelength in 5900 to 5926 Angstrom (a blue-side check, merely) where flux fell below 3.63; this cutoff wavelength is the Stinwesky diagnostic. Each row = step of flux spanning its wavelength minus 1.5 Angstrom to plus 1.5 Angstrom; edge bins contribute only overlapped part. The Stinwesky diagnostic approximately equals 5922 Angstrom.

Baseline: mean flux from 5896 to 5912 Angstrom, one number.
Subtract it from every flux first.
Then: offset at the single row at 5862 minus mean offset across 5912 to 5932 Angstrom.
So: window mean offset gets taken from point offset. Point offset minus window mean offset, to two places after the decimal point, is 0.17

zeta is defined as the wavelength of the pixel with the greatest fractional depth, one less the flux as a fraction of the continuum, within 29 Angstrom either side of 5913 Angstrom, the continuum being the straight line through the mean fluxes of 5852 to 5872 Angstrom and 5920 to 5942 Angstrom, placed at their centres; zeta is 5889 Angstrom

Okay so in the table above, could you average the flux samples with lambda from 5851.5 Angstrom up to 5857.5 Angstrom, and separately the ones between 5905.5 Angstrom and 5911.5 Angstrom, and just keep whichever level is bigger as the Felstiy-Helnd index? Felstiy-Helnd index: 3.70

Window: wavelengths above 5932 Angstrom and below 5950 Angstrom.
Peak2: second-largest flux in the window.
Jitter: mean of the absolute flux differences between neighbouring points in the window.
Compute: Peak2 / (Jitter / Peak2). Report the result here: 83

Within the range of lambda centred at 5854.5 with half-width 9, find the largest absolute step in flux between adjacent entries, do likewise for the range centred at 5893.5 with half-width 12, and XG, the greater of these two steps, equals 1.4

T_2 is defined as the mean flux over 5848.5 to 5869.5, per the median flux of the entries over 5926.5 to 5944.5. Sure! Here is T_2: 0.97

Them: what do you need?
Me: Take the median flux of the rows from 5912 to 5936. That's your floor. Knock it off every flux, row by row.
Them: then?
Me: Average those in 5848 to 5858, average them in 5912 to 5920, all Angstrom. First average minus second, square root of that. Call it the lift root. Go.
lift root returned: 0.3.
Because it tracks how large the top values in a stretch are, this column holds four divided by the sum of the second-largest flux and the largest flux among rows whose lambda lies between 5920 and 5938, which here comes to 0.501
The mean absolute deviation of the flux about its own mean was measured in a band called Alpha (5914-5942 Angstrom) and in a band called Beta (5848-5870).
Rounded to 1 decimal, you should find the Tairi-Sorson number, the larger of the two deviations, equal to 0.1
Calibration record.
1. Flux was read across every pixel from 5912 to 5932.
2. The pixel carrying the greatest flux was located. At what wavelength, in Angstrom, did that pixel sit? 5931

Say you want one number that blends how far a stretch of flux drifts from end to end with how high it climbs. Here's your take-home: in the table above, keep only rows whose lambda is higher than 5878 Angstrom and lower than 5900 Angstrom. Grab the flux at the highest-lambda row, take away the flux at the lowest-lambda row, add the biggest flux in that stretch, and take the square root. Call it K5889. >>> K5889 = 1.48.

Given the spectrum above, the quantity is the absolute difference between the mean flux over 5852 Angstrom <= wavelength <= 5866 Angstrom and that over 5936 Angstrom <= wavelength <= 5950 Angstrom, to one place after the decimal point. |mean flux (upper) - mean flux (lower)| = 0.2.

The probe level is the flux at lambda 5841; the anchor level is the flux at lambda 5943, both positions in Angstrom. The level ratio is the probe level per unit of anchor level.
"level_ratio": 1.1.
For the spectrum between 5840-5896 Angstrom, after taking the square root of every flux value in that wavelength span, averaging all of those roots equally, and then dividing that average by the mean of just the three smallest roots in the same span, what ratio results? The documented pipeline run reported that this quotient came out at 1.38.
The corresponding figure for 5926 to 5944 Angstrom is 1.01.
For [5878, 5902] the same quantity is 1.20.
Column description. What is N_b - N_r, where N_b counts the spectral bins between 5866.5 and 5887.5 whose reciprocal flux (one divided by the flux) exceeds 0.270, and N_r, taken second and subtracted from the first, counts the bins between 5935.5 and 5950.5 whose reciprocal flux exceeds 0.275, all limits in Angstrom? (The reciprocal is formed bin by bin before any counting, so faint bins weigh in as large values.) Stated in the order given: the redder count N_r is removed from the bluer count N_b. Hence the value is 5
